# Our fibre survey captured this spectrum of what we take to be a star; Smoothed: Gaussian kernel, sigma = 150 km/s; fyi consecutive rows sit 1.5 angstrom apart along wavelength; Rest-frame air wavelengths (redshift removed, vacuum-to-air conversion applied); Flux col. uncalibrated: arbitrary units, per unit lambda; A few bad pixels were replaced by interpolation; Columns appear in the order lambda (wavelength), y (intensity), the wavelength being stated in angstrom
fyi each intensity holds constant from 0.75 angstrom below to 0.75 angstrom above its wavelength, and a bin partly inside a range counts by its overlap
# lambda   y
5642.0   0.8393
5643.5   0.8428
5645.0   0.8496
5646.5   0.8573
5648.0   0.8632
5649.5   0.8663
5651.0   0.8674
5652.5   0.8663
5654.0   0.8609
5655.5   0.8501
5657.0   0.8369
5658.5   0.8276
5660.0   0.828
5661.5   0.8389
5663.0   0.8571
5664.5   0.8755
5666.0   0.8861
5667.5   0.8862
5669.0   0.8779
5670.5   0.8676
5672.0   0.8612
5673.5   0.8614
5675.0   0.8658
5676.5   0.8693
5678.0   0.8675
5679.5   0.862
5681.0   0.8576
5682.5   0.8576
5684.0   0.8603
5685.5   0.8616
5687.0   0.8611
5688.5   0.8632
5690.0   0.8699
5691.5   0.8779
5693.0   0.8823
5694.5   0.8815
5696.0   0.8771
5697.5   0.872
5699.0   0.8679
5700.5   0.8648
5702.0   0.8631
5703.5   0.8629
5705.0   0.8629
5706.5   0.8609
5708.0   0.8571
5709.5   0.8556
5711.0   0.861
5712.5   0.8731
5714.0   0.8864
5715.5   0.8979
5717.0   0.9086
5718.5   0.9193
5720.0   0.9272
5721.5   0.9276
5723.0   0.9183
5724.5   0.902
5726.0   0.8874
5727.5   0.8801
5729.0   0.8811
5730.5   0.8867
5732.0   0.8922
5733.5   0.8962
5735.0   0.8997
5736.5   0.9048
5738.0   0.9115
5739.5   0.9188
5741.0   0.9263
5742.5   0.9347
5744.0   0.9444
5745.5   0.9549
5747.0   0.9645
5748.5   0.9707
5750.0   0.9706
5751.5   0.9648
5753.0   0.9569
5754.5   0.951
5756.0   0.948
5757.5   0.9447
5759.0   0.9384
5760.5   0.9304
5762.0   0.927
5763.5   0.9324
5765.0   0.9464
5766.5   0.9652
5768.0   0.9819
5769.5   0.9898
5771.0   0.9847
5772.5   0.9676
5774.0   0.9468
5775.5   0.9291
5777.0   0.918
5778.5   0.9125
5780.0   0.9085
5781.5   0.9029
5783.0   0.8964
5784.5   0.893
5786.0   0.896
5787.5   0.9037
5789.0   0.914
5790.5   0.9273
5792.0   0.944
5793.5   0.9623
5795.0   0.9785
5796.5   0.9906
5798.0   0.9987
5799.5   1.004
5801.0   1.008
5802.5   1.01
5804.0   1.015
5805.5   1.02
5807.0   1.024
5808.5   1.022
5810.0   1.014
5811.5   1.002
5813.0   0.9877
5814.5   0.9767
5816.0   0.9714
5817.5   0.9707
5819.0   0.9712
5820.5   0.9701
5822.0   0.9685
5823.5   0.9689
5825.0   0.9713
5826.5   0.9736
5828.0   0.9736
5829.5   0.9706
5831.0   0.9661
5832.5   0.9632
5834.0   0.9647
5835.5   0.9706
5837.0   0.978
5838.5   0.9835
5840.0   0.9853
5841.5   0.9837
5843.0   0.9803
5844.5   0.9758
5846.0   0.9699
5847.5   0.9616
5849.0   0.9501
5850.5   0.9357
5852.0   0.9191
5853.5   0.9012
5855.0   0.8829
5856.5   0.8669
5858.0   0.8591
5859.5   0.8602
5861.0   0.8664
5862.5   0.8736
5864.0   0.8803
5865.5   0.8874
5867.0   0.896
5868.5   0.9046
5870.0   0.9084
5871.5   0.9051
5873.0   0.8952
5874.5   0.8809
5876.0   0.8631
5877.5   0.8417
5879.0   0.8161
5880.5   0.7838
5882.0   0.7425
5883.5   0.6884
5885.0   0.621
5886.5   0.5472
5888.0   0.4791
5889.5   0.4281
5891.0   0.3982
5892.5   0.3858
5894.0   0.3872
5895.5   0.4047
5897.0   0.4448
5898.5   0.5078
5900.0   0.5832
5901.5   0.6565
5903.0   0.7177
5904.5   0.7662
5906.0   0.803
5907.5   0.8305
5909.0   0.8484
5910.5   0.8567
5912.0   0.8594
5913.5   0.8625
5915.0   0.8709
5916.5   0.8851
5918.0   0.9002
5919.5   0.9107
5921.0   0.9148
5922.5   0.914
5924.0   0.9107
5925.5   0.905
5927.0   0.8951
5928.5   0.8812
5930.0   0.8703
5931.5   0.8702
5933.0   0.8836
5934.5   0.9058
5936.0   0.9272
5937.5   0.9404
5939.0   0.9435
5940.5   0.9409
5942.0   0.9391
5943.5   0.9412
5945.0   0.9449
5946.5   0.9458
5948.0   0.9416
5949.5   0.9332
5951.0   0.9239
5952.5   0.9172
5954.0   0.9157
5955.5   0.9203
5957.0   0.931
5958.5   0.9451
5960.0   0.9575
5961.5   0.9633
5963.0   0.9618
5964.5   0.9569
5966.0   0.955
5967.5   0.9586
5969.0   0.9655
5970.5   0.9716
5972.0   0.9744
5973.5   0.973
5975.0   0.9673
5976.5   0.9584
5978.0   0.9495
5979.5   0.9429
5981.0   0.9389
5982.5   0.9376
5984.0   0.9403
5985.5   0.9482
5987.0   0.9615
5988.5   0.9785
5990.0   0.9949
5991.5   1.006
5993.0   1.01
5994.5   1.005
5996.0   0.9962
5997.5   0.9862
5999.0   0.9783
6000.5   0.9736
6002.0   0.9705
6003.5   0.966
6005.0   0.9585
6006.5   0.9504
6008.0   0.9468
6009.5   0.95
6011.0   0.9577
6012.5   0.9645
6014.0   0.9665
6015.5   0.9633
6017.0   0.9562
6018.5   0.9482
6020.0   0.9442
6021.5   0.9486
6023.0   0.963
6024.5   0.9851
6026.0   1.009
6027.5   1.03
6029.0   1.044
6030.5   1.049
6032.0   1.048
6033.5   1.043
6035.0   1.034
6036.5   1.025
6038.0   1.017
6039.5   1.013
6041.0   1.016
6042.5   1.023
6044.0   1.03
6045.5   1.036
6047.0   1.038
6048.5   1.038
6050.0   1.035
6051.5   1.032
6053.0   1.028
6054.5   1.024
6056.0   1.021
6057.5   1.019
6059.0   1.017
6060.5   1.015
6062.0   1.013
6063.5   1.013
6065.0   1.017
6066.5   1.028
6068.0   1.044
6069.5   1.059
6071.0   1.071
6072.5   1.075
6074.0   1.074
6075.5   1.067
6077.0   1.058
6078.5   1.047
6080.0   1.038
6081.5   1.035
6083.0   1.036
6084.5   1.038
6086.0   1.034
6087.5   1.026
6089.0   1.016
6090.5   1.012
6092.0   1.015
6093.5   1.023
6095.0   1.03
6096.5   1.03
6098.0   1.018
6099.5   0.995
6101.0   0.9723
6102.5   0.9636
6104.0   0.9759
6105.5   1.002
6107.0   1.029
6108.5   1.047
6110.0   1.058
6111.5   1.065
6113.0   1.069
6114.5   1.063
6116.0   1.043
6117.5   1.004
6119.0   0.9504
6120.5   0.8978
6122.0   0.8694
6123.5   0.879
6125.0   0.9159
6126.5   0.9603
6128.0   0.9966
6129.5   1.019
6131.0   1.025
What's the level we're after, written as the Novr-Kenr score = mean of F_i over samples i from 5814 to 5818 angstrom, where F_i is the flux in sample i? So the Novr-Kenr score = 0.97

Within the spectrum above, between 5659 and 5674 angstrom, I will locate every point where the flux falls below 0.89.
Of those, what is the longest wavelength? 5673.5 angstrom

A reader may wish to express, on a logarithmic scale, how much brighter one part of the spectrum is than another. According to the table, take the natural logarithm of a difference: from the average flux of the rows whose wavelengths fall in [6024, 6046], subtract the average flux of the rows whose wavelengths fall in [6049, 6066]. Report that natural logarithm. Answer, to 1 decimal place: -5.2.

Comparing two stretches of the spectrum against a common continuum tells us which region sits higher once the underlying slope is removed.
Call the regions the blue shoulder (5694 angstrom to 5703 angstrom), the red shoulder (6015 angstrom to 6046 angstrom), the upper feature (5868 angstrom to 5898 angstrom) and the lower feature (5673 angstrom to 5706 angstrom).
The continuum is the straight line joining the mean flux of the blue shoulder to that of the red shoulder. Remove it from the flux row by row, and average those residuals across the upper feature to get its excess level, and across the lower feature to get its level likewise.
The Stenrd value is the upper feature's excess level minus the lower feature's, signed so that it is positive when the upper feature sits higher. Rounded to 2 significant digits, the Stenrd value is -0.28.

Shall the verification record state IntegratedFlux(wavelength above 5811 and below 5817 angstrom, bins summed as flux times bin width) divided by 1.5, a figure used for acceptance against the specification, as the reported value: 3.9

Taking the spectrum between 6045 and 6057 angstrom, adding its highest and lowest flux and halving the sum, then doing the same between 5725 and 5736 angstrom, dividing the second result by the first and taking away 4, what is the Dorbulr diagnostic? -3.14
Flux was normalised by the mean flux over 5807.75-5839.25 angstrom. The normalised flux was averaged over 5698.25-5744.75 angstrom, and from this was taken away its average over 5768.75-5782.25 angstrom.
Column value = -0.05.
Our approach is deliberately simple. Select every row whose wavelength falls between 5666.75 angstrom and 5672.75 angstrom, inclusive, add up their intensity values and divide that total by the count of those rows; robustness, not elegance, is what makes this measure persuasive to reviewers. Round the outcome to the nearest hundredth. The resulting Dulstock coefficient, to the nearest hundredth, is 0.87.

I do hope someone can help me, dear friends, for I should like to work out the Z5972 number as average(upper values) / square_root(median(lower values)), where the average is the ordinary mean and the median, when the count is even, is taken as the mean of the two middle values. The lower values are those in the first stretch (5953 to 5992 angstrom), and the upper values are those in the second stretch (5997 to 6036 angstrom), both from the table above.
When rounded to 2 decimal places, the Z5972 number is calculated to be 1.00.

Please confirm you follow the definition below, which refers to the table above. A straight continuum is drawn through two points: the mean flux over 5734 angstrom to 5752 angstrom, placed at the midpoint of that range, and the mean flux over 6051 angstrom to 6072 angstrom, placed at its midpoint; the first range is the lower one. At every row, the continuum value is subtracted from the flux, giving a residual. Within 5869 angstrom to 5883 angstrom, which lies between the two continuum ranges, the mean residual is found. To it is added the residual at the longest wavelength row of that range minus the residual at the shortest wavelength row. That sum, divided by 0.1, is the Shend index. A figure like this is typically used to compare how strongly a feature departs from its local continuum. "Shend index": -3.0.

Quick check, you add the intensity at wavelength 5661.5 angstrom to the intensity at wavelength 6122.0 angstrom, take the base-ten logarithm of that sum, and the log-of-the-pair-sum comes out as 0.233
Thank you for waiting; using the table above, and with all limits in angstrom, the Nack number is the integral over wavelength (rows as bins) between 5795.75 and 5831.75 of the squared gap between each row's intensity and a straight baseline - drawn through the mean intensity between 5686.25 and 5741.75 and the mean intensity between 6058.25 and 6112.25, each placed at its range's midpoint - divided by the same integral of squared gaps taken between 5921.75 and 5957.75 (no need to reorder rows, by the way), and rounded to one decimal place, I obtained 1.4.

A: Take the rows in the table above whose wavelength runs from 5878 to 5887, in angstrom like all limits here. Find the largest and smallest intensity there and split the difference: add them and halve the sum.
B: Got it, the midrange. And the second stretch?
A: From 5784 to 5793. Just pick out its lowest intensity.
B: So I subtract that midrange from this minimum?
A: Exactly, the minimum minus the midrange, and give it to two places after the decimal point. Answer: 0.21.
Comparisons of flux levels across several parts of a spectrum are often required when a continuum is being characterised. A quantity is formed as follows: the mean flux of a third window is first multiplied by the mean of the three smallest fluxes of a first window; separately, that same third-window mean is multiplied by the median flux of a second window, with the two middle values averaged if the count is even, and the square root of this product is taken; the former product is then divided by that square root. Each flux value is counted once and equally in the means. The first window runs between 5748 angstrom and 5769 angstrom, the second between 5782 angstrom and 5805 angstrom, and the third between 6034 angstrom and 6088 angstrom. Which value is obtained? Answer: 0.96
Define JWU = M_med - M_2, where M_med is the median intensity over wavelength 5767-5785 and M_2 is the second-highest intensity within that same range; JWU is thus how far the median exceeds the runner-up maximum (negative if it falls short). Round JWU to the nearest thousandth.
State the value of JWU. -0.061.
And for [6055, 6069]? -0.011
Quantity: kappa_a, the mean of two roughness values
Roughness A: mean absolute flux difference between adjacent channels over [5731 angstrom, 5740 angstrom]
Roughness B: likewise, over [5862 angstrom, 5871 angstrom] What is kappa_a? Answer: 0.0061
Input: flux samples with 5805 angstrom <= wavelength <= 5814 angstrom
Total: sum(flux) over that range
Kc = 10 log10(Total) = 7.8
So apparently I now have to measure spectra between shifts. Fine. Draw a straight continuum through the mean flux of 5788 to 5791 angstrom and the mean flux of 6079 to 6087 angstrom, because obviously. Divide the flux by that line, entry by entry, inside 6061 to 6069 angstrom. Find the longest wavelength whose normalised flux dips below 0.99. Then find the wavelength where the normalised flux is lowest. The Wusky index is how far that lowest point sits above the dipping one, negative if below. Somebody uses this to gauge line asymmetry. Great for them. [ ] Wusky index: -1.5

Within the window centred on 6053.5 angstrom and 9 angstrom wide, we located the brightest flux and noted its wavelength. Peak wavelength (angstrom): 6050.0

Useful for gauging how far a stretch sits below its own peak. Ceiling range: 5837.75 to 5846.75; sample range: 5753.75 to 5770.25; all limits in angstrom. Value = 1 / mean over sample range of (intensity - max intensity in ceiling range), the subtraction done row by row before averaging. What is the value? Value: -29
